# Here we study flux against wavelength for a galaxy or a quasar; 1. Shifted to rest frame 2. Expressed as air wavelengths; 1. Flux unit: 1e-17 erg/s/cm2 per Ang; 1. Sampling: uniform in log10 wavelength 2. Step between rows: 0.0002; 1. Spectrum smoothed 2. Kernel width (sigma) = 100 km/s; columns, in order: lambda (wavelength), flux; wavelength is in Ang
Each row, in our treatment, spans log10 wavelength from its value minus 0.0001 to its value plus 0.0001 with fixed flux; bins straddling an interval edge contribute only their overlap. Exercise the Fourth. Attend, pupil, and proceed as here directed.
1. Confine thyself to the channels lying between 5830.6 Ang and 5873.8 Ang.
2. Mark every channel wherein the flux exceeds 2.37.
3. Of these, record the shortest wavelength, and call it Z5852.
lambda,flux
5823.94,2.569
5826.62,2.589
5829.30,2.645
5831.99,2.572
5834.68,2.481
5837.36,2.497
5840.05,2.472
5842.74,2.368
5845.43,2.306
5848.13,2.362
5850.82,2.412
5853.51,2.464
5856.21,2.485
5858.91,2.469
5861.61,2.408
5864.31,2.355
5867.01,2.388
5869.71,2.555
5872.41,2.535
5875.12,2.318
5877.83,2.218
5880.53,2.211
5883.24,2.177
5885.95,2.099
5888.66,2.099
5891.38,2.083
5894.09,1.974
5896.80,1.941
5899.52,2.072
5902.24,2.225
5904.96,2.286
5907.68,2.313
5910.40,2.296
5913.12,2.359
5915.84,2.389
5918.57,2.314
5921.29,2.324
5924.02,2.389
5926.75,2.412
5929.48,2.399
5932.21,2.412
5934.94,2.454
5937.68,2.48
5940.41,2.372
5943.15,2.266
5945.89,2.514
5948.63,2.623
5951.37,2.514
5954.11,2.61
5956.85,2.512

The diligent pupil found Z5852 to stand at 5831.99 Ang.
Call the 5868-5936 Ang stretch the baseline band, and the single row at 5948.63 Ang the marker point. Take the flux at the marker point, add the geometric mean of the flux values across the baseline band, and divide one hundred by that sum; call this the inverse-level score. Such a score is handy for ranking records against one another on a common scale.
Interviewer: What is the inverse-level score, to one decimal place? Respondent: 20.4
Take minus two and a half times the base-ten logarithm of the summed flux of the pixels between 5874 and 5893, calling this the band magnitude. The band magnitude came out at -2.95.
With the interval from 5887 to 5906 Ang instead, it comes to -2.92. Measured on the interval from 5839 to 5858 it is -3.07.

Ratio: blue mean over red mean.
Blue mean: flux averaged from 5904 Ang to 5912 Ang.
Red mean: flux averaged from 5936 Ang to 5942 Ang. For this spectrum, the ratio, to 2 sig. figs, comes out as 0.95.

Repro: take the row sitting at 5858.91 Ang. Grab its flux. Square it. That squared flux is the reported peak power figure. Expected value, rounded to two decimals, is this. 6.10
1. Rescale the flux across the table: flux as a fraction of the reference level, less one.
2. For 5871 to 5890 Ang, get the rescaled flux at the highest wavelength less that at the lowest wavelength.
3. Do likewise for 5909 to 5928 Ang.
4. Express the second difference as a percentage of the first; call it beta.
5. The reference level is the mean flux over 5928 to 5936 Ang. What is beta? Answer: -27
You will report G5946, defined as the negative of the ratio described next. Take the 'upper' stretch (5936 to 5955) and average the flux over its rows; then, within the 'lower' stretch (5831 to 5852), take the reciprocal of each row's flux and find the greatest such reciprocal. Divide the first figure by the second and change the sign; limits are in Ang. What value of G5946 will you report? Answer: -5.7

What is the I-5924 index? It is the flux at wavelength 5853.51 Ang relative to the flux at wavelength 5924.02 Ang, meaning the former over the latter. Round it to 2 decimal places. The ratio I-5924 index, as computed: 1.03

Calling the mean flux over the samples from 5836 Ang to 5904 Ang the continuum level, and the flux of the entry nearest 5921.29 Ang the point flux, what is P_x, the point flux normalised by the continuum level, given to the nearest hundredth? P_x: 1.01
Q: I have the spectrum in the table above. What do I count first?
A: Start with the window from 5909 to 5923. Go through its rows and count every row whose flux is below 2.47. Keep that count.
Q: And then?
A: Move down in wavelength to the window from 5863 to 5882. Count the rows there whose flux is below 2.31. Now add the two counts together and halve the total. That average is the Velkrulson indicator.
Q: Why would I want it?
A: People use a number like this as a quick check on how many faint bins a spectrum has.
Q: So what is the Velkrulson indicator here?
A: 3.5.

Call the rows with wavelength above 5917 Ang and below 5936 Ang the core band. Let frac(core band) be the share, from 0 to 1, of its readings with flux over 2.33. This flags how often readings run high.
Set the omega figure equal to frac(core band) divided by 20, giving 0.04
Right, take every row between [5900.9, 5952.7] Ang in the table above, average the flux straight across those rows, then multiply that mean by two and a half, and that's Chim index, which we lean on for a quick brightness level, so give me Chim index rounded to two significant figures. 6.0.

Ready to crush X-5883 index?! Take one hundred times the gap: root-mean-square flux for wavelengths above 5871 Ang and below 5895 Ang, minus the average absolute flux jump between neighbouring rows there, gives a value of 213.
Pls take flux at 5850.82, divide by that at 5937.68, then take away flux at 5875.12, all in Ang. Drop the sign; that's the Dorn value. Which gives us 1.35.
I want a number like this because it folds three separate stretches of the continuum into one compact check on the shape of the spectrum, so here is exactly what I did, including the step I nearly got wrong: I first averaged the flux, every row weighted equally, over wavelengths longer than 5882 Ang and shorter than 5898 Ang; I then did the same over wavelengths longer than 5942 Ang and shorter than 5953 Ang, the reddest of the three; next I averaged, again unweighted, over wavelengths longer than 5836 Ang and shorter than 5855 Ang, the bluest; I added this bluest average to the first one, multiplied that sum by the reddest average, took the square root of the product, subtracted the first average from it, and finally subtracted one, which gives 0.27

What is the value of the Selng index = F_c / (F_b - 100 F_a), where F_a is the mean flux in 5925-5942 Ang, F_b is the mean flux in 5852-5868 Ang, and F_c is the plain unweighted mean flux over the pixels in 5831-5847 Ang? -0.0102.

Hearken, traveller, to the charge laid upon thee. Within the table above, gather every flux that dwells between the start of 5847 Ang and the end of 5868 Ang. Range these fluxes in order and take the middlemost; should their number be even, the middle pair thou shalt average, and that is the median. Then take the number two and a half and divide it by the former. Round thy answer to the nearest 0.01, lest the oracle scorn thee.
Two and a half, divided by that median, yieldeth 1.04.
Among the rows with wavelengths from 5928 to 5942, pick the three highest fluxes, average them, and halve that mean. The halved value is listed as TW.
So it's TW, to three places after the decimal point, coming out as 1.224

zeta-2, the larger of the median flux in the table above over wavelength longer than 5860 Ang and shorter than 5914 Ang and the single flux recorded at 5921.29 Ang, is 2.32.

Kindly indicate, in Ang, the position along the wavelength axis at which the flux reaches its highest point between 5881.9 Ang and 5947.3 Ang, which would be 5945.89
